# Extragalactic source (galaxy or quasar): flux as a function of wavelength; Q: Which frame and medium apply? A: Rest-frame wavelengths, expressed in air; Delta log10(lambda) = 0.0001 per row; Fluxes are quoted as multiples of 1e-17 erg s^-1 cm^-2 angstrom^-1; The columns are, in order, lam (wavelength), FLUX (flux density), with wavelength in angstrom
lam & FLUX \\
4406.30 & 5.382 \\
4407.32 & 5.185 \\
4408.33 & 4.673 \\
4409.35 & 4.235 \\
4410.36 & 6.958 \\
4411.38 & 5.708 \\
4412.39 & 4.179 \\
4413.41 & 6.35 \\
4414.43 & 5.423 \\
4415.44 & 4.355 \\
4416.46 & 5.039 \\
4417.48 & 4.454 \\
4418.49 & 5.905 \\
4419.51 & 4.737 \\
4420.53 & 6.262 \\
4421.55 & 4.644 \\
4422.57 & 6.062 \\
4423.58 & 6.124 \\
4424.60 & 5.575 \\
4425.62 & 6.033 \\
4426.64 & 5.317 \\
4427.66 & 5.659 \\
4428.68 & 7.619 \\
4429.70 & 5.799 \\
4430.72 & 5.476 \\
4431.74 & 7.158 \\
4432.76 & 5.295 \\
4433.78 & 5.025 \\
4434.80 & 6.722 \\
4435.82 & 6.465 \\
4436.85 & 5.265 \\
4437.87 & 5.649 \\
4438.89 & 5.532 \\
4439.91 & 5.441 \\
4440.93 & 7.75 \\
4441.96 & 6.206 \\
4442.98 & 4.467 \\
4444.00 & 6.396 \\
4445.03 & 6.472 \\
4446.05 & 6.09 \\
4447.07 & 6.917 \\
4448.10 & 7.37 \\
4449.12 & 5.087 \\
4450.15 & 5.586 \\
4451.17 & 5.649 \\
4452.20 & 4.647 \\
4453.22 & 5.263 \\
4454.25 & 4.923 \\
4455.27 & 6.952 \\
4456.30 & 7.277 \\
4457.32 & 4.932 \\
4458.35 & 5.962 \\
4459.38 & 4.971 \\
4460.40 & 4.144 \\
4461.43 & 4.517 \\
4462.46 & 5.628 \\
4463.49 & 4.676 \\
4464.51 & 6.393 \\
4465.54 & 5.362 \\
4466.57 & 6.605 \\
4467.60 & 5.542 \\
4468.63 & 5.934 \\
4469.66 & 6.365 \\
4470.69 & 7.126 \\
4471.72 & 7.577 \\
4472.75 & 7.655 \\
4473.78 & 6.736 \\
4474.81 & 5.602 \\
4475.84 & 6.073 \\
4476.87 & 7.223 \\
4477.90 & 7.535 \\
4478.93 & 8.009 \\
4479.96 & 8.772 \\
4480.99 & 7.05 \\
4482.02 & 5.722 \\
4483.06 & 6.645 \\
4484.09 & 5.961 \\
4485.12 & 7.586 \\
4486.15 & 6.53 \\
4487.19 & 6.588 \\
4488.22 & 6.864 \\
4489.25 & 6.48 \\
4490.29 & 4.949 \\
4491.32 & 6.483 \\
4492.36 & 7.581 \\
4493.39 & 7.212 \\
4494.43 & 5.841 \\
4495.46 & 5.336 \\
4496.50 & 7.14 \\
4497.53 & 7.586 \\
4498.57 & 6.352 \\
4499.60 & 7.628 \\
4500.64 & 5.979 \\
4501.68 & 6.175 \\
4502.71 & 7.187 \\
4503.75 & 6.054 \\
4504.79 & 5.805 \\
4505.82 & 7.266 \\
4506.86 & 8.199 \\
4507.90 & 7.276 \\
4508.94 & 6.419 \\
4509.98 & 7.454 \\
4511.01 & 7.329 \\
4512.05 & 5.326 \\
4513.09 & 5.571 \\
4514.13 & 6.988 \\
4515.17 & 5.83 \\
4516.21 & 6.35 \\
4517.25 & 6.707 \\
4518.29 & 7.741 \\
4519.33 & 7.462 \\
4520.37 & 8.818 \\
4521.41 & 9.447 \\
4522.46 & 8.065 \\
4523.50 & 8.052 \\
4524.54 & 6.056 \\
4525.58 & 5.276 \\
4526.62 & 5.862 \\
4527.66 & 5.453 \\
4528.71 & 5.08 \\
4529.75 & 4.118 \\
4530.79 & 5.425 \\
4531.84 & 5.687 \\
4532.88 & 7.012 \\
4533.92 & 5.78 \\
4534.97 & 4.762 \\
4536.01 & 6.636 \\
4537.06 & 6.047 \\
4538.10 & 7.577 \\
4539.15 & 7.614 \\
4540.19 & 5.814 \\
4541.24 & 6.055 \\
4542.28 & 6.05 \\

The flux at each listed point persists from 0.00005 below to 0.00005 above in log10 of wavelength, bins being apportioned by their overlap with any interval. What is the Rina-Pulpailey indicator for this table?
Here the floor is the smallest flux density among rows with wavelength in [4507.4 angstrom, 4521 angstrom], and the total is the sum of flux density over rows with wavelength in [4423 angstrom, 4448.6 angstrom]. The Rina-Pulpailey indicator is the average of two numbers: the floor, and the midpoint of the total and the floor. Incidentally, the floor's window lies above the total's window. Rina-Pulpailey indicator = 42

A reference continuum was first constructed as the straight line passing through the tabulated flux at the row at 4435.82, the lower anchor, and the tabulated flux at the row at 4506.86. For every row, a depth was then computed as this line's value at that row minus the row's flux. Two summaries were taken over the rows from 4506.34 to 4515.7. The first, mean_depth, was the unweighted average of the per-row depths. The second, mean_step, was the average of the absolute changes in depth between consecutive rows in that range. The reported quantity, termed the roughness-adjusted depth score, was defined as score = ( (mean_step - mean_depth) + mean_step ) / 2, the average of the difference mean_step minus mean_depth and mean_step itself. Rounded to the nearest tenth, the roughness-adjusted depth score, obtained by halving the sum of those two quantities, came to 0.2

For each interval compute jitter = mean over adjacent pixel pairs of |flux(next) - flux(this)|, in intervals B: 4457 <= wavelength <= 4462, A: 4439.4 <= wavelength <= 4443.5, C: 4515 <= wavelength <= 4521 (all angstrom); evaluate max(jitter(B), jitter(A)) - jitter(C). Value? 1.2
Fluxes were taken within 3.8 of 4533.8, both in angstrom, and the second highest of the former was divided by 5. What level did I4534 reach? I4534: 1.33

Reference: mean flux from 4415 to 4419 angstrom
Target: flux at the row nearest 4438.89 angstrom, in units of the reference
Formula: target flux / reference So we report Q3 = 1.12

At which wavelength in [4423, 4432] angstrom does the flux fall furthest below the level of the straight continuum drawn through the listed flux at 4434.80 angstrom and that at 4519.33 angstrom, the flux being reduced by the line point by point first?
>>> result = 4426.64 angstrom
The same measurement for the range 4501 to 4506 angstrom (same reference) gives 4504.79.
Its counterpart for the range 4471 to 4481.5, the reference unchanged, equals 4474.81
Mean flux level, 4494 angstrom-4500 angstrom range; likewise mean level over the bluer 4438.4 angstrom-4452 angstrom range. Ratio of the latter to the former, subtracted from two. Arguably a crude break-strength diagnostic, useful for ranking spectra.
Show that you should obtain 1.09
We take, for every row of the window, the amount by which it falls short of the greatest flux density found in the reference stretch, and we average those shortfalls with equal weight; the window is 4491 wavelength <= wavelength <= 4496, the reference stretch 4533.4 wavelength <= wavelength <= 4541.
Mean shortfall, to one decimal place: 1.1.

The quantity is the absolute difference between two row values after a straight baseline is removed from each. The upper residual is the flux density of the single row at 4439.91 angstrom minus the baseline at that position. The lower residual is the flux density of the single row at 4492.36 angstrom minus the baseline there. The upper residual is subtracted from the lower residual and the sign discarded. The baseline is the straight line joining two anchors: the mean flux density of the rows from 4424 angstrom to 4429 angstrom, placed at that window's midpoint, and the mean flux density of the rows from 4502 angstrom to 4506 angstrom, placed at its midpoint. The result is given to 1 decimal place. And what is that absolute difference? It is 1.8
